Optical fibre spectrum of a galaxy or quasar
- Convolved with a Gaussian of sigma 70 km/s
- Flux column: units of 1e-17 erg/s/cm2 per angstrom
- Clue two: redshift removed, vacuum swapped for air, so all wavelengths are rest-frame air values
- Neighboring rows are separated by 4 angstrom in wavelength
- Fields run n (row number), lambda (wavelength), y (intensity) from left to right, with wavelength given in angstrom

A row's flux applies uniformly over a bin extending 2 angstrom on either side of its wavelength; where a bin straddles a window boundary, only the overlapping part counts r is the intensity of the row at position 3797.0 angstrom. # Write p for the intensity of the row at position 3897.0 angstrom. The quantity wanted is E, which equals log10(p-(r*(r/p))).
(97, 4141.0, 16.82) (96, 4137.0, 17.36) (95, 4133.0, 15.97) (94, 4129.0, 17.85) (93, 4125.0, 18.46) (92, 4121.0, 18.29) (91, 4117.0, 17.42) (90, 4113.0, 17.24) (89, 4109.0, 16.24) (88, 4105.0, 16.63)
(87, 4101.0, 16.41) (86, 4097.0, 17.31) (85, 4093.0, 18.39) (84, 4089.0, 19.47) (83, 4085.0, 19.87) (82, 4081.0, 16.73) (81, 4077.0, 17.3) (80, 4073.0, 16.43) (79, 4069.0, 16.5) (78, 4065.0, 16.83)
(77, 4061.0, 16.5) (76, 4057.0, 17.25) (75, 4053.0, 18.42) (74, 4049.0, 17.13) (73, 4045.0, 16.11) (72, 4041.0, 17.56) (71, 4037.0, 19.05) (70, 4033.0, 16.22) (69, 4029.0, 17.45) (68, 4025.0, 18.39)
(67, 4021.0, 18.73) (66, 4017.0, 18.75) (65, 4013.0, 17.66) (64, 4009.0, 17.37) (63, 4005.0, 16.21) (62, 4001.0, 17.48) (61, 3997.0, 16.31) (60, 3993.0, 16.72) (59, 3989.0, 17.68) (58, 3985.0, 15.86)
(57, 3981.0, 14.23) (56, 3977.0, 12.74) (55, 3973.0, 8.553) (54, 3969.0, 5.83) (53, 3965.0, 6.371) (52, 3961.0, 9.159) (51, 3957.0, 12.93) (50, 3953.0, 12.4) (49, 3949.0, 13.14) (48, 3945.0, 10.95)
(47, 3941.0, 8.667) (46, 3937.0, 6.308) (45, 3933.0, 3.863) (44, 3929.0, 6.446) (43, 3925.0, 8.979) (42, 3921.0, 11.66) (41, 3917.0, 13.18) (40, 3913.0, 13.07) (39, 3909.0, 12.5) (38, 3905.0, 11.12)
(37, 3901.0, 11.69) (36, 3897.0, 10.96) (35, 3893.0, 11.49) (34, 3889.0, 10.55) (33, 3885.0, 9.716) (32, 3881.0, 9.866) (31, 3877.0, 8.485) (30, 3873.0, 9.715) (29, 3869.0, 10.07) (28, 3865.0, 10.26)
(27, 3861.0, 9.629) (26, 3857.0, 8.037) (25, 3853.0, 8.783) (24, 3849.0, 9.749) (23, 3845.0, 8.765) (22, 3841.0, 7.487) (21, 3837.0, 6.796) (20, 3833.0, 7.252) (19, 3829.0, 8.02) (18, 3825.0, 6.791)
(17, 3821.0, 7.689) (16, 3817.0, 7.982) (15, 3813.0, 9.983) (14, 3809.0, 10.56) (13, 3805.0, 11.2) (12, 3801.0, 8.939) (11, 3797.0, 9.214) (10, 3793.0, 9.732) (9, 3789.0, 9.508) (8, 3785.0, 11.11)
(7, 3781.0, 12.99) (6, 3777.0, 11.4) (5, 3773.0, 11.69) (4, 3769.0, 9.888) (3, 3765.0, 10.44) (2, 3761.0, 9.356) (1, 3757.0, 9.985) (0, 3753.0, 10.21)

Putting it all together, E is 0.5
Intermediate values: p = 10.96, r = 9.214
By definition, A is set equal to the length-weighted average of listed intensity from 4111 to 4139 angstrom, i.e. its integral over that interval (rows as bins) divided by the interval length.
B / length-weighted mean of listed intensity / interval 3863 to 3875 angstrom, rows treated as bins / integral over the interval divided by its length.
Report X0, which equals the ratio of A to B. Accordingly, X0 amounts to 1.75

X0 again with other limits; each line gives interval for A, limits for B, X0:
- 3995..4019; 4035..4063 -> 0.99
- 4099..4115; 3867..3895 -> 1.67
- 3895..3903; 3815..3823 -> 1.45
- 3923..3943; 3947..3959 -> 0.53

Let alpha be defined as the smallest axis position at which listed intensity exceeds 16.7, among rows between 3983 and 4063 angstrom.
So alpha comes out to 3989.0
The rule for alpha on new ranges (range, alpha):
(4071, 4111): 4077.0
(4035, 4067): 4037.0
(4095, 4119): 4097.0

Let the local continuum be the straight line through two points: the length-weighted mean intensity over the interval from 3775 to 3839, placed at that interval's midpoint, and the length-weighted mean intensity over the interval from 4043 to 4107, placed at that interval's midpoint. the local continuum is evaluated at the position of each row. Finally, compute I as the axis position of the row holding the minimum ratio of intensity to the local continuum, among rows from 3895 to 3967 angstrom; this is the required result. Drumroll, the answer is 3933.0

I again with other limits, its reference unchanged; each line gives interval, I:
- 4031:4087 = 4073.0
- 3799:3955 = 3933.0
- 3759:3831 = 3825.0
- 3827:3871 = 3837.0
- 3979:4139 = 4133.0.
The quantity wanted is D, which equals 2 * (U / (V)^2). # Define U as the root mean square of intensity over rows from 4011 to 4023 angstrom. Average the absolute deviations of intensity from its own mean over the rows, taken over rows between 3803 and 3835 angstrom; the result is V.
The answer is 18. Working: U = 18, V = 1.4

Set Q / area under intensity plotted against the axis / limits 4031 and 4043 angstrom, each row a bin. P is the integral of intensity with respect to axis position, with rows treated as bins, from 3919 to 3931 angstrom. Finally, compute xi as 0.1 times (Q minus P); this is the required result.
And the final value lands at 10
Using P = 108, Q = 211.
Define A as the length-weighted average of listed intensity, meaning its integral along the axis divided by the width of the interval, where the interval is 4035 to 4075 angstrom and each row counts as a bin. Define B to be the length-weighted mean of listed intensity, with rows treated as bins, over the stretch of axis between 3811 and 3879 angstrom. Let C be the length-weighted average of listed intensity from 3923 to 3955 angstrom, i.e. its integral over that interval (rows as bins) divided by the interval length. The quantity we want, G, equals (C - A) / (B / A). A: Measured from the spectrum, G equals -16.7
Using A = 17.2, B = 8.6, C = 8.8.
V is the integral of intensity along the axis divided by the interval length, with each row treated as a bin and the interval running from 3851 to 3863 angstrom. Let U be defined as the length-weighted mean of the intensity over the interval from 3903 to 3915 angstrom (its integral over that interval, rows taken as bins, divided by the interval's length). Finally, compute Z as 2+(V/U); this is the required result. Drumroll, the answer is 2.7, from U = 12.2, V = 8.8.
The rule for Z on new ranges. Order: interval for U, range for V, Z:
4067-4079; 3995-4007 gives 3.0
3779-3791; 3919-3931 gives 2.8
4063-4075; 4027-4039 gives 3.1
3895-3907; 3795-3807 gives 2.9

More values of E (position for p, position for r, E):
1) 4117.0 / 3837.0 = 1.2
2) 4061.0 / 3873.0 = 1.0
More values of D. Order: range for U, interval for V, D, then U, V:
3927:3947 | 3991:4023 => 27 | 8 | 0.8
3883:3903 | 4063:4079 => 242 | 11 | 0.3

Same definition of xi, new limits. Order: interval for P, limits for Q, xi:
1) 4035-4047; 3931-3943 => -14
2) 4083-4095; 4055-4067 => -3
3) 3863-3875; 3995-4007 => 8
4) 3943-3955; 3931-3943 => -7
